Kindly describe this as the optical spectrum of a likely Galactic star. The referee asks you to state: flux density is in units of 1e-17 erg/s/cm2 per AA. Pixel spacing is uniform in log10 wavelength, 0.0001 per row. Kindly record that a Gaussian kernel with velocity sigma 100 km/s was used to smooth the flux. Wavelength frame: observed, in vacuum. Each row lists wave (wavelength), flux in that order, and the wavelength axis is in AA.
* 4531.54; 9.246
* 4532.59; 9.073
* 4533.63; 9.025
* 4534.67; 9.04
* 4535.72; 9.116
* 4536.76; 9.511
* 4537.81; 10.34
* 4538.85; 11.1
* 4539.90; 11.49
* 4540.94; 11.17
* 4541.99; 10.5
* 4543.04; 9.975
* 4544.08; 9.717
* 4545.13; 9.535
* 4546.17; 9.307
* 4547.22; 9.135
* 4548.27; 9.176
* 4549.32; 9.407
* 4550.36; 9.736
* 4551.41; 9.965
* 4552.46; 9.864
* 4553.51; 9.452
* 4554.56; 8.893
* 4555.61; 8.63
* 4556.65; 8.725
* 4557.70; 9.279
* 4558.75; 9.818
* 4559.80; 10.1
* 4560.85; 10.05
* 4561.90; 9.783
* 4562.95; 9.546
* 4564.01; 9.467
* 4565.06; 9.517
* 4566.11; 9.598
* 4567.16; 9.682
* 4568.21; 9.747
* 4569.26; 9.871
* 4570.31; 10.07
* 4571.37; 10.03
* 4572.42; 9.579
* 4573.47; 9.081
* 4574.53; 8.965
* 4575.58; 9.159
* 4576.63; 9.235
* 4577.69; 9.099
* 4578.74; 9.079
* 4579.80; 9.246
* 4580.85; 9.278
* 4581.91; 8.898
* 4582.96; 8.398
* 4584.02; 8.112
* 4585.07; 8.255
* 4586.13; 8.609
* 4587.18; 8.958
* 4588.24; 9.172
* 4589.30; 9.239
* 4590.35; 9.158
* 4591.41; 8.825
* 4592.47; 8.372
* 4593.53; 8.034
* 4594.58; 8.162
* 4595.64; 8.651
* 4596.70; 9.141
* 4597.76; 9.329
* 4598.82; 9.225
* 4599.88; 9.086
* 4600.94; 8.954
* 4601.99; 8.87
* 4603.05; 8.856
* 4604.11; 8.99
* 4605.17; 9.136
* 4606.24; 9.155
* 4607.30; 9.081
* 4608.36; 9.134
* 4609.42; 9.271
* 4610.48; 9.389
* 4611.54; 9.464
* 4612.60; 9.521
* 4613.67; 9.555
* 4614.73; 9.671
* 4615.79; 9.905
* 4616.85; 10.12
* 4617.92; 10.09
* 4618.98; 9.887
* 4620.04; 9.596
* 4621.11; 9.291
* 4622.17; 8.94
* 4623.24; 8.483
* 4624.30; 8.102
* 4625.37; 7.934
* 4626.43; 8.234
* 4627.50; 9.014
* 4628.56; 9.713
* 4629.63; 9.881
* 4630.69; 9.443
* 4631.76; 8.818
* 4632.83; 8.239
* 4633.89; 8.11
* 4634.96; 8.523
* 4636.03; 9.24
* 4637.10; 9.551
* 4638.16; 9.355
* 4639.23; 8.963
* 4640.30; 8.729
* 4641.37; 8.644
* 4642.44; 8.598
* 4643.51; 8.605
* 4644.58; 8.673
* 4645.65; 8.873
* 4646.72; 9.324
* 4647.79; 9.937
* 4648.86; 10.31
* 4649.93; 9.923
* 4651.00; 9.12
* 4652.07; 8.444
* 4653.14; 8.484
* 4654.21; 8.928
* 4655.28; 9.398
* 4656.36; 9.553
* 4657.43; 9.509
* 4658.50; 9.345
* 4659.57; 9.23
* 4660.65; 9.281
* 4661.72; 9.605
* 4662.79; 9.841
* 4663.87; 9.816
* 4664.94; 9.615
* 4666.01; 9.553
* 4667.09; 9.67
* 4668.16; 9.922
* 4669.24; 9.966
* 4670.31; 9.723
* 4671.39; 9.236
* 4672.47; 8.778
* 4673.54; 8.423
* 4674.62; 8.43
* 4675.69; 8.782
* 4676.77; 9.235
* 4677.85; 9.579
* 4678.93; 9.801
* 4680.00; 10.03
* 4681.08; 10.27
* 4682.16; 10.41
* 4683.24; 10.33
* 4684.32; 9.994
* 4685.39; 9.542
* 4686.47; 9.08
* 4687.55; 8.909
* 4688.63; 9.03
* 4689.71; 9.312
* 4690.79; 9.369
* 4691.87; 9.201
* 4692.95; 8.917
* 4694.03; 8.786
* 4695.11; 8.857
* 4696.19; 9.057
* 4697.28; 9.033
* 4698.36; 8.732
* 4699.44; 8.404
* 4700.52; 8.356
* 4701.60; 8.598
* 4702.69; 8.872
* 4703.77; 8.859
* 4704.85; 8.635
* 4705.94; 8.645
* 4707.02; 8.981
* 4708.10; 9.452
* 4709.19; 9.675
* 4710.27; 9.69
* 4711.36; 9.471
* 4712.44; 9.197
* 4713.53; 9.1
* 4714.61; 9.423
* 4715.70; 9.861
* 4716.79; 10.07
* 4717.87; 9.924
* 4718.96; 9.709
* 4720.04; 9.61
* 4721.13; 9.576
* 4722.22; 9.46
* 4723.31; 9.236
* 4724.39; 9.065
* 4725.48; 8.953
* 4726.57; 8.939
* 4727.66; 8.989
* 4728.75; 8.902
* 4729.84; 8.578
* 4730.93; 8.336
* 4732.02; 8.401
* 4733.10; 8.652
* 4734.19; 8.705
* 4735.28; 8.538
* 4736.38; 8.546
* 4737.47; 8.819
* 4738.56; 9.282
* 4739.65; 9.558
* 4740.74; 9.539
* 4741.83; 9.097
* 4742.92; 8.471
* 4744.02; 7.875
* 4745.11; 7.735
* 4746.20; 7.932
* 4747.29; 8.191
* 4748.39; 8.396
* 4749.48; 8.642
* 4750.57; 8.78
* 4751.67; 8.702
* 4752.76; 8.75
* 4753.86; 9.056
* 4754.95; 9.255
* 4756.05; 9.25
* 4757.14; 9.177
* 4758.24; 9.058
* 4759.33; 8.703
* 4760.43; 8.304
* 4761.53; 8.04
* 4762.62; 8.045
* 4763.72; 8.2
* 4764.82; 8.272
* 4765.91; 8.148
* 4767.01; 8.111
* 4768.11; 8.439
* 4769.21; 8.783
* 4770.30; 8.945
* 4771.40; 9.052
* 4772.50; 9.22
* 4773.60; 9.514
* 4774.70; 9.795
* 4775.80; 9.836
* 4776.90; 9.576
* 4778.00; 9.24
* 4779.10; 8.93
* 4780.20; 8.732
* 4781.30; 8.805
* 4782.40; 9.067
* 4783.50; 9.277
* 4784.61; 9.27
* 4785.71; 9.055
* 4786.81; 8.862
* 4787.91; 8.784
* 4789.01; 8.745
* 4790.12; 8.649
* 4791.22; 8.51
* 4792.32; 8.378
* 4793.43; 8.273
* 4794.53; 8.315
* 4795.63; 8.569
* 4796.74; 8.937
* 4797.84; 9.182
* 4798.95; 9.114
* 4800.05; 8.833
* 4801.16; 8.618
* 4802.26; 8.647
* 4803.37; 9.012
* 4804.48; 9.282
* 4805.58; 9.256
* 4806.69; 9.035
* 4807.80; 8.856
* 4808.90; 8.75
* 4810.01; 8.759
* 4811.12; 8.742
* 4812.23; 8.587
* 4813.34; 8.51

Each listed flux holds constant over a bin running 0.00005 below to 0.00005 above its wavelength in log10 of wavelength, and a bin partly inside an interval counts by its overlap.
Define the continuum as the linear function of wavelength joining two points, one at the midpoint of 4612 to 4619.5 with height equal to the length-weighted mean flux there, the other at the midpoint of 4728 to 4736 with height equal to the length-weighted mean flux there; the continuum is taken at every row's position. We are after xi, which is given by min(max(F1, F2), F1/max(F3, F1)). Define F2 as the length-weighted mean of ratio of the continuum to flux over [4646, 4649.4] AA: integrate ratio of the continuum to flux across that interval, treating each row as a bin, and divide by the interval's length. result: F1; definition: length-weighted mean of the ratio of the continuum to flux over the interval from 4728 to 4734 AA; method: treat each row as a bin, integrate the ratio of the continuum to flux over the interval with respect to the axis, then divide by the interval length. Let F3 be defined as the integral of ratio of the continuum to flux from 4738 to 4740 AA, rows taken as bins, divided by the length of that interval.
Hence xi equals 1.00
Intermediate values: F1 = 1.00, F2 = 0.97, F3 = 0.91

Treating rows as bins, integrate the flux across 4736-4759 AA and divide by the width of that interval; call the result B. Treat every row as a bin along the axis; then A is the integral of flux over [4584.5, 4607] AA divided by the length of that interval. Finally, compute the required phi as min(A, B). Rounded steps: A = 8.9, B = 8.8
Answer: 8.77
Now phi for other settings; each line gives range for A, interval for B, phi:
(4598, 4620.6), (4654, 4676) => 9.38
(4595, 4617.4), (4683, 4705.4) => 9.02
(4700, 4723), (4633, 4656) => 9.03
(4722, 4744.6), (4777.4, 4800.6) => 8.84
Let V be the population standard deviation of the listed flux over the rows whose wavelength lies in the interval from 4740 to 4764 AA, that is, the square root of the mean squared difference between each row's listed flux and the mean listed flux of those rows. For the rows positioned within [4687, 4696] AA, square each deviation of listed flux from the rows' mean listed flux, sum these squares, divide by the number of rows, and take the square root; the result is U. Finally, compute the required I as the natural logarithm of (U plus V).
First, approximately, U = 0.21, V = 0.51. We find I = -0.34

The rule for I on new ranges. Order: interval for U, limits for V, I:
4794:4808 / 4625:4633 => -0.03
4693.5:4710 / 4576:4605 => -0.32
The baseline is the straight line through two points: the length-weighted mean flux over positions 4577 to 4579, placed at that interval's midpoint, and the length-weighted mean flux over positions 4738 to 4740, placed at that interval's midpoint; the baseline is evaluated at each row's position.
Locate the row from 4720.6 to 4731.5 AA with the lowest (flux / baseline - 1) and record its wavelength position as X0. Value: 4730.93 AA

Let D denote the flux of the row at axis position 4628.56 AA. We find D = 9.713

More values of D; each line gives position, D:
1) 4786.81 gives 8.862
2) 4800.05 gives 8.833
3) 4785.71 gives 9.055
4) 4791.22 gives 8.51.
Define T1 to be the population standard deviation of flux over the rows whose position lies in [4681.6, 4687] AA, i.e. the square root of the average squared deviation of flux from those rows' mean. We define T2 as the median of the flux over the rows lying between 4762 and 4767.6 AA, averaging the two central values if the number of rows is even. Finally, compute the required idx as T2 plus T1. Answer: 8.6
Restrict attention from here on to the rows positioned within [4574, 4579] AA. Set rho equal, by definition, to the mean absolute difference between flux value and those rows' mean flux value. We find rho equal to 0.07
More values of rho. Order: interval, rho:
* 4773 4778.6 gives 0.18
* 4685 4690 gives 0.20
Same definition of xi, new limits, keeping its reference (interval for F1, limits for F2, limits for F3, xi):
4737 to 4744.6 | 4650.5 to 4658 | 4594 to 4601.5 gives 0.85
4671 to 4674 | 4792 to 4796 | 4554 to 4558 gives 0.89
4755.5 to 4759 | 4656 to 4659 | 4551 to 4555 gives 0.83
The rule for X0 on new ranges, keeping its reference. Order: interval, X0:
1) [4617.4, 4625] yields 4624.30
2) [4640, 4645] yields 4642.44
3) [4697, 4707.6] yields 4700.52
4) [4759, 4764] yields 4761.53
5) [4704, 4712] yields 4704.85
